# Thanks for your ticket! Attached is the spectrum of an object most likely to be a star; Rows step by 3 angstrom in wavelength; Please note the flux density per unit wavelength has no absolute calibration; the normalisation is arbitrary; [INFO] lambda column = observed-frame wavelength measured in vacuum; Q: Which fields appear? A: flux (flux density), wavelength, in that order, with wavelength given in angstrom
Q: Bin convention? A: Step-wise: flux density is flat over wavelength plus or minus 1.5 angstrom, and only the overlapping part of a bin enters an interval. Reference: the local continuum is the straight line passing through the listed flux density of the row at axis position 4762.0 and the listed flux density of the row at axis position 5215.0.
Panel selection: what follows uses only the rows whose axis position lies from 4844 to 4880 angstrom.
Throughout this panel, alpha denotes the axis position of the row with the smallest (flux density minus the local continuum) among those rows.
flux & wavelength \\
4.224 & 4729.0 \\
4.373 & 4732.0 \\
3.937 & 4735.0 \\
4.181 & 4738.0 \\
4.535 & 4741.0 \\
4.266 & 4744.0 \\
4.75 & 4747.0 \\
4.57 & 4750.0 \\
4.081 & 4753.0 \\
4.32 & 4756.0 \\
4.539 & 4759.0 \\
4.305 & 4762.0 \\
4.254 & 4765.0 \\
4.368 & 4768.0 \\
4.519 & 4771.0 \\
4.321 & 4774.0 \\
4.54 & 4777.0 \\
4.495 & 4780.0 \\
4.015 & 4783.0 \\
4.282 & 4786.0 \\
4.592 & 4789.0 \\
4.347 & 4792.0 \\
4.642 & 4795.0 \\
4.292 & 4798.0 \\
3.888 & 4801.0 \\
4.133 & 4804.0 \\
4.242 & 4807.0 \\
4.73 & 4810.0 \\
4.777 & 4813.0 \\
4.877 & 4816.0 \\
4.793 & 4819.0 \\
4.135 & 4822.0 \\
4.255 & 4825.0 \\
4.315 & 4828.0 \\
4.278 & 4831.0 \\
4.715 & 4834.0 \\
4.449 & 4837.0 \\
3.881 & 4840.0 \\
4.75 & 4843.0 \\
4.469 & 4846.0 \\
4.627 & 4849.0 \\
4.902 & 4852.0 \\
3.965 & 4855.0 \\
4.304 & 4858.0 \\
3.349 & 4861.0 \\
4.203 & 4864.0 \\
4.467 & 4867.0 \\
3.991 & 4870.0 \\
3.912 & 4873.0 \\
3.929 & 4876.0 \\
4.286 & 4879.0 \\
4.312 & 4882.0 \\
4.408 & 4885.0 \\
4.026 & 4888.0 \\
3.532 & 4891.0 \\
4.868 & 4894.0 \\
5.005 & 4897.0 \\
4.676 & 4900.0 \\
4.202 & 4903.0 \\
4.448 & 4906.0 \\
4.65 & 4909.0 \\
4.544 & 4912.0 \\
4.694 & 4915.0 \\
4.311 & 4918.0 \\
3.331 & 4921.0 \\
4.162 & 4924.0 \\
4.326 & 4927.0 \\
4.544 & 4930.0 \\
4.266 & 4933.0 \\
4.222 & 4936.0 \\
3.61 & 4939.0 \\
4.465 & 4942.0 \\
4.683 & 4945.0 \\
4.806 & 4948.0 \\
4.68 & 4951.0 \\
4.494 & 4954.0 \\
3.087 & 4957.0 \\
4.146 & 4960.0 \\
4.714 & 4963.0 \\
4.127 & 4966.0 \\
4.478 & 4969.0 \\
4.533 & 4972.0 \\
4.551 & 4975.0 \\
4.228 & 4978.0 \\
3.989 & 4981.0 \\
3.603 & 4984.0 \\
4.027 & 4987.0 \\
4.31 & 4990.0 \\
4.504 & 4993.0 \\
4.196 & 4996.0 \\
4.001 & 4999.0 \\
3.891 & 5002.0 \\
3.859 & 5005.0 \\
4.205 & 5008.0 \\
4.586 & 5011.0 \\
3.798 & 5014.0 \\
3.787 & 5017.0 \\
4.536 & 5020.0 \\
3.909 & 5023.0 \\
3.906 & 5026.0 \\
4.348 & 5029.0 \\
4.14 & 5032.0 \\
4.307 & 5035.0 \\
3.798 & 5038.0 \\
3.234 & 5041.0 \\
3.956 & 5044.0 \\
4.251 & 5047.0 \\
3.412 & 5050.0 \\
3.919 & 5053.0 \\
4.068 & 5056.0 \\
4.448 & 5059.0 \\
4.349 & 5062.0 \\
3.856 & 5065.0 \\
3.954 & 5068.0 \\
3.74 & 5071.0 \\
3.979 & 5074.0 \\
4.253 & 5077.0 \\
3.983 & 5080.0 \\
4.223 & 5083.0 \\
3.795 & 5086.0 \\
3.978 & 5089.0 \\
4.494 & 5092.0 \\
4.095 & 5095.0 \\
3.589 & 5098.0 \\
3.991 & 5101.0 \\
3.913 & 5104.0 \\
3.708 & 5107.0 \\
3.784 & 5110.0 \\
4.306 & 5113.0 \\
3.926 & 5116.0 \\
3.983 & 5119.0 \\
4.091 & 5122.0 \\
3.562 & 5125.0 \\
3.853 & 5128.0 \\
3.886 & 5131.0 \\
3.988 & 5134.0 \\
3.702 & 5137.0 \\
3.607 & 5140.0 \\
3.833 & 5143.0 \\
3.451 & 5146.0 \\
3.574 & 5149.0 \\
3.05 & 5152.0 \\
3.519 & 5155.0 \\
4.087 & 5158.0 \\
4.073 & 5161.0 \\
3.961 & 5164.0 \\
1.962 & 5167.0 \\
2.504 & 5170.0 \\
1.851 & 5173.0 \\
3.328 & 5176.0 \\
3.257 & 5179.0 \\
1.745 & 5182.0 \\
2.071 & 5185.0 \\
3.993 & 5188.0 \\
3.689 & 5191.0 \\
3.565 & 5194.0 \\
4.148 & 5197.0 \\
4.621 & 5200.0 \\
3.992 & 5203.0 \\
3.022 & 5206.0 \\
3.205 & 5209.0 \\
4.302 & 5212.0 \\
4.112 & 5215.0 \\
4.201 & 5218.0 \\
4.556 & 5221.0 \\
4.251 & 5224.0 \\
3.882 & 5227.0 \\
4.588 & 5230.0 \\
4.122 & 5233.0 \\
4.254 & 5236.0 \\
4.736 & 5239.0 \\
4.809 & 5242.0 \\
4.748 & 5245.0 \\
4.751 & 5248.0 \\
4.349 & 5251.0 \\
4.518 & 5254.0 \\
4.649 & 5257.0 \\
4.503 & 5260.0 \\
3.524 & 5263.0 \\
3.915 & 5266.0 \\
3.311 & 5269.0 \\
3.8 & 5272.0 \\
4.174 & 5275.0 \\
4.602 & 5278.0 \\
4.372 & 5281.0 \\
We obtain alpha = 4861.0 angstrom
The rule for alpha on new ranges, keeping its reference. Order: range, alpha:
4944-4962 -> 4957.0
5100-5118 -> 5107.0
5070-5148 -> 5146.0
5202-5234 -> 5206.0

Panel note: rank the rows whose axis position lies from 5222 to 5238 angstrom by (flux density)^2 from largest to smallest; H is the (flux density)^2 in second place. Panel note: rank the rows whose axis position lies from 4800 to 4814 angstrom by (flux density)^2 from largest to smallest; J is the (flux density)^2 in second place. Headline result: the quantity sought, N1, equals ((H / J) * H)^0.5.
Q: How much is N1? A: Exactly 3.8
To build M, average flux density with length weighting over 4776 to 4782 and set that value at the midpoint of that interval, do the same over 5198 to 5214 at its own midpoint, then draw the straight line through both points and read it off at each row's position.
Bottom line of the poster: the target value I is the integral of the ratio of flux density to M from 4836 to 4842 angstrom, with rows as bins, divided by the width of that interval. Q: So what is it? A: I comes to 0.96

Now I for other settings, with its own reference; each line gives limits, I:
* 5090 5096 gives 1.07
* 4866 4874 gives 0.95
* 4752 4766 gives 0.96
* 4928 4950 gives 1.03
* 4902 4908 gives 1.02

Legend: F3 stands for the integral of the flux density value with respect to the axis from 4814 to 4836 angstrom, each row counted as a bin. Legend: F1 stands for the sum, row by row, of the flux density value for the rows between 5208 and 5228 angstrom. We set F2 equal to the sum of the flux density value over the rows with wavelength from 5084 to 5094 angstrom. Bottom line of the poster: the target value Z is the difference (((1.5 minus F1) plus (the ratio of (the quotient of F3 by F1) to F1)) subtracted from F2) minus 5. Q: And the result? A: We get 34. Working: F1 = 29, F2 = 12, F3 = 99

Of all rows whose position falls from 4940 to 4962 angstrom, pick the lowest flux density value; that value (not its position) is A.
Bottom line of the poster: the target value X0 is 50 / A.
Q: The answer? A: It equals 16.2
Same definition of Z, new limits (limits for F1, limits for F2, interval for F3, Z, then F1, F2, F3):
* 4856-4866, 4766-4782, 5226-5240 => 27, 12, 22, 60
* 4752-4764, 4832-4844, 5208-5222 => 28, 17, 18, 57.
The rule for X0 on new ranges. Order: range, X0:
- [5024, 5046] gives 15.5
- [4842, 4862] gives 14.9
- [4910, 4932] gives 15.0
